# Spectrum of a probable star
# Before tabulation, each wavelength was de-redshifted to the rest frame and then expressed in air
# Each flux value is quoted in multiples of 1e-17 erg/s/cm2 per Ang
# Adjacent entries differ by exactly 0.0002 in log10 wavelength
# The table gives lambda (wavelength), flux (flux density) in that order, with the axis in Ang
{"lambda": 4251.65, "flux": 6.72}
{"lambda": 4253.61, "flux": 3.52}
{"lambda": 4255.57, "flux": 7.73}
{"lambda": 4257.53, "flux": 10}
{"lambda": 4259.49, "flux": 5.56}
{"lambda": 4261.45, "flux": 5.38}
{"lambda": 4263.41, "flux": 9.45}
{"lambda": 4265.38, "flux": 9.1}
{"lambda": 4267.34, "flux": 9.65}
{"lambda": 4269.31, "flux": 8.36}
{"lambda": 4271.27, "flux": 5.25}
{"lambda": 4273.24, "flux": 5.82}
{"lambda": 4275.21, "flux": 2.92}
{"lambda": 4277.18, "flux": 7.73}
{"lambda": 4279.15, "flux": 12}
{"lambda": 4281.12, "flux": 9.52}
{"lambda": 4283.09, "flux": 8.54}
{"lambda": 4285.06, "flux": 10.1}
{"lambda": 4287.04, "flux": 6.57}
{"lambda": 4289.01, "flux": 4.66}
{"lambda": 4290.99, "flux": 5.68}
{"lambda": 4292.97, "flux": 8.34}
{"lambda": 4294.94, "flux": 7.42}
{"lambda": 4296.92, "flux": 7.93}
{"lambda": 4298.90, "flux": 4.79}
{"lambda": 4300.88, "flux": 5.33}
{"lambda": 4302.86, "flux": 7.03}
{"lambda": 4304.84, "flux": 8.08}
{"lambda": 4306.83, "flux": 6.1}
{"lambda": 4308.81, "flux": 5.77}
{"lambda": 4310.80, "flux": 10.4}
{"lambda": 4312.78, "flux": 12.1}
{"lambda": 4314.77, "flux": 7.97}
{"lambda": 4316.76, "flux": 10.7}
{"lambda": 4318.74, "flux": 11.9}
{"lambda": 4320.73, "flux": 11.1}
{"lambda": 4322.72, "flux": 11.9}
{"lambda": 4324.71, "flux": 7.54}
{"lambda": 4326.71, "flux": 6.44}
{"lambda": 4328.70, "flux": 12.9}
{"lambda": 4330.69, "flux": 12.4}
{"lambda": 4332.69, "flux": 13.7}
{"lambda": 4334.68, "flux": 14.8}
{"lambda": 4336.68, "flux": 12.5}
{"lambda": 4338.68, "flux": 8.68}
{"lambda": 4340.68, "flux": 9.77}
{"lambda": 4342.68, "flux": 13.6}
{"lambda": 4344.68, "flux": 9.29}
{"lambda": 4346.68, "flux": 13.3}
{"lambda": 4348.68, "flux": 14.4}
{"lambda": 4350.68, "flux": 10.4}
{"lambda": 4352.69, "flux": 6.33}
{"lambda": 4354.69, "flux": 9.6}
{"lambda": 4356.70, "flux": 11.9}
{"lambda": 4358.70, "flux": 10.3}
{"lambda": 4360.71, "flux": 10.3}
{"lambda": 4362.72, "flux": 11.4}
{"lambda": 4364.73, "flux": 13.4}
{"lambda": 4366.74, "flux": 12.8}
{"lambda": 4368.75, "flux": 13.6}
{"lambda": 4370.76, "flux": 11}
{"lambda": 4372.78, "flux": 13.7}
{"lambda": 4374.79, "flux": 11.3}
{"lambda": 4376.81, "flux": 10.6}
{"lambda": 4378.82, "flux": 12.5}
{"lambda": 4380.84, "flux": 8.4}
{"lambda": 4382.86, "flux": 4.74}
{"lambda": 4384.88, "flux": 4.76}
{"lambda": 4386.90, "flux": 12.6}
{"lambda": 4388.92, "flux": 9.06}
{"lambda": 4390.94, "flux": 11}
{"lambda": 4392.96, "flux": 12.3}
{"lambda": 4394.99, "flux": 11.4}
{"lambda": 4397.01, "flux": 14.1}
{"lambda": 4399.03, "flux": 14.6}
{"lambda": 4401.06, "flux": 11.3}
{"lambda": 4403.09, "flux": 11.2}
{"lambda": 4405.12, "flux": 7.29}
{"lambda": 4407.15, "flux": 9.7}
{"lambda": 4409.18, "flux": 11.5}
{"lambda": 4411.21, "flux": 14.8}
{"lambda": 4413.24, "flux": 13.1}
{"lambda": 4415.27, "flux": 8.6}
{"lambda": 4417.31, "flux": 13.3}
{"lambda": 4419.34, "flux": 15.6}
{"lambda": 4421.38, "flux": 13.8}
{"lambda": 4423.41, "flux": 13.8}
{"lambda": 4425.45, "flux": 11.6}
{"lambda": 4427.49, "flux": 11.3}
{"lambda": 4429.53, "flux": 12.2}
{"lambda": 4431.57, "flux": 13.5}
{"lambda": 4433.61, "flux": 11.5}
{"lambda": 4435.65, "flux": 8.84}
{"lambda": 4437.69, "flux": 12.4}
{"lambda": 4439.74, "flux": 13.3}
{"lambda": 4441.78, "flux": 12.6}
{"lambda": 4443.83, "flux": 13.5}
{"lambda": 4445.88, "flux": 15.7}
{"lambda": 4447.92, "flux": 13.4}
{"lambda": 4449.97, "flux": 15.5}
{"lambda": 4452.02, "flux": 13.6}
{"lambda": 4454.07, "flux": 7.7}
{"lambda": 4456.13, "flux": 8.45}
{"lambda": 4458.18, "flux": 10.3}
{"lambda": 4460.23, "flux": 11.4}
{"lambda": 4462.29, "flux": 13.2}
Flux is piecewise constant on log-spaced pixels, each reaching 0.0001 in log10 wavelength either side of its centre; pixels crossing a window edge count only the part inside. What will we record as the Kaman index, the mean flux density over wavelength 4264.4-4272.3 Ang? 8.1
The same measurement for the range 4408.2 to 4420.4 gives 12.8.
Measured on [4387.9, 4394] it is 10.8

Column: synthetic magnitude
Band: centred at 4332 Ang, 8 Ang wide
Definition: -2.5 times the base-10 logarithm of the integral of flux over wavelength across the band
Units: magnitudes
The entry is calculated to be -5.08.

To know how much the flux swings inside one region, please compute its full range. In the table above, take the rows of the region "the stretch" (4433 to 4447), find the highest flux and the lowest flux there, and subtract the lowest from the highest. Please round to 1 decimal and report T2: 6.9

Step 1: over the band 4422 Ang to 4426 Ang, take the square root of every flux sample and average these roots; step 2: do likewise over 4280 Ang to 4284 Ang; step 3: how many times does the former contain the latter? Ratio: 1.19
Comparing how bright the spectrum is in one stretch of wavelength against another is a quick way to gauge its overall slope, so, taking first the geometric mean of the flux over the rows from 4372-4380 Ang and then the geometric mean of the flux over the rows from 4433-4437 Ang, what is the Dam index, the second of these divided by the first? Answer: 0.84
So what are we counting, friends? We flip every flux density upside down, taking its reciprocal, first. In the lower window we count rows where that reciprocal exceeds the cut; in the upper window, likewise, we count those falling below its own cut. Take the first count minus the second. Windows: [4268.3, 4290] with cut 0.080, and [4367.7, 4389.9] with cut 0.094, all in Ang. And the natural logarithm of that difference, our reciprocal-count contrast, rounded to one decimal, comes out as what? 1.6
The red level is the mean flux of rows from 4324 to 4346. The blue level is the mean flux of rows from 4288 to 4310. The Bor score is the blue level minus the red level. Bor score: -4.6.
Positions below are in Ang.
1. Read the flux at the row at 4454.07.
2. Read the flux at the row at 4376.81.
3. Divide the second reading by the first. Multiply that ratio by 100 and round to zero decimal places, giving 138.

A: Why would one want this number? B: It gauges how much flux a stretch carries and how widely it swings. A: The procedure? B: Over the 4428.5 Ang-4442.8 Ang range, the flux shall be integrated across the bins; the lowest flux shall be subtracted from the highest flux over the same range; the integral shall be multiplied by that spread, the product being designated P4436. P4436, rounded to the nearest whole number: 803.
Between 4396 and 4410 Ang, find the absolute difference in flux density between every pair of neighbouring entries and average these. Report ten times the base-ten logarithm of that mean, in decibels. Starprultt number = 3.0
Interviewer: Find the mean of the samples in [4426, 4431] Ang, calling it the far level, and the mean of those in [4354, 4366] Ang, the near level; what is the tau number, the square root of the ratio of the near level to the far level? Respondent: 0.97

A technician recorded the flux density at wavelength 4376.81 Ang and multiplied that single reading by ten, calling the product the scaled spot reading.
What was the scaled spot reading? 106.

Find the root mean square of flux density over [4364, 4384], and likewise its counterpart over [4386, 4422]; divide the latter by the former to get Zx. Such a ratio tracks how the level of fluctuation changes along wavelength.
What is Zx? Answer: 1.06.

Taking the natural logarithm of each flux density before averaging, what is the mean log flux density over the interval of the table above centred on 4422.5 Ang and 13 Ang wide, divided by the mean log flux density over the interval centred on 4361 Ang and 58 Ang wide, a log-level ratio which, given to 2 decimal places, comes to 1.09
